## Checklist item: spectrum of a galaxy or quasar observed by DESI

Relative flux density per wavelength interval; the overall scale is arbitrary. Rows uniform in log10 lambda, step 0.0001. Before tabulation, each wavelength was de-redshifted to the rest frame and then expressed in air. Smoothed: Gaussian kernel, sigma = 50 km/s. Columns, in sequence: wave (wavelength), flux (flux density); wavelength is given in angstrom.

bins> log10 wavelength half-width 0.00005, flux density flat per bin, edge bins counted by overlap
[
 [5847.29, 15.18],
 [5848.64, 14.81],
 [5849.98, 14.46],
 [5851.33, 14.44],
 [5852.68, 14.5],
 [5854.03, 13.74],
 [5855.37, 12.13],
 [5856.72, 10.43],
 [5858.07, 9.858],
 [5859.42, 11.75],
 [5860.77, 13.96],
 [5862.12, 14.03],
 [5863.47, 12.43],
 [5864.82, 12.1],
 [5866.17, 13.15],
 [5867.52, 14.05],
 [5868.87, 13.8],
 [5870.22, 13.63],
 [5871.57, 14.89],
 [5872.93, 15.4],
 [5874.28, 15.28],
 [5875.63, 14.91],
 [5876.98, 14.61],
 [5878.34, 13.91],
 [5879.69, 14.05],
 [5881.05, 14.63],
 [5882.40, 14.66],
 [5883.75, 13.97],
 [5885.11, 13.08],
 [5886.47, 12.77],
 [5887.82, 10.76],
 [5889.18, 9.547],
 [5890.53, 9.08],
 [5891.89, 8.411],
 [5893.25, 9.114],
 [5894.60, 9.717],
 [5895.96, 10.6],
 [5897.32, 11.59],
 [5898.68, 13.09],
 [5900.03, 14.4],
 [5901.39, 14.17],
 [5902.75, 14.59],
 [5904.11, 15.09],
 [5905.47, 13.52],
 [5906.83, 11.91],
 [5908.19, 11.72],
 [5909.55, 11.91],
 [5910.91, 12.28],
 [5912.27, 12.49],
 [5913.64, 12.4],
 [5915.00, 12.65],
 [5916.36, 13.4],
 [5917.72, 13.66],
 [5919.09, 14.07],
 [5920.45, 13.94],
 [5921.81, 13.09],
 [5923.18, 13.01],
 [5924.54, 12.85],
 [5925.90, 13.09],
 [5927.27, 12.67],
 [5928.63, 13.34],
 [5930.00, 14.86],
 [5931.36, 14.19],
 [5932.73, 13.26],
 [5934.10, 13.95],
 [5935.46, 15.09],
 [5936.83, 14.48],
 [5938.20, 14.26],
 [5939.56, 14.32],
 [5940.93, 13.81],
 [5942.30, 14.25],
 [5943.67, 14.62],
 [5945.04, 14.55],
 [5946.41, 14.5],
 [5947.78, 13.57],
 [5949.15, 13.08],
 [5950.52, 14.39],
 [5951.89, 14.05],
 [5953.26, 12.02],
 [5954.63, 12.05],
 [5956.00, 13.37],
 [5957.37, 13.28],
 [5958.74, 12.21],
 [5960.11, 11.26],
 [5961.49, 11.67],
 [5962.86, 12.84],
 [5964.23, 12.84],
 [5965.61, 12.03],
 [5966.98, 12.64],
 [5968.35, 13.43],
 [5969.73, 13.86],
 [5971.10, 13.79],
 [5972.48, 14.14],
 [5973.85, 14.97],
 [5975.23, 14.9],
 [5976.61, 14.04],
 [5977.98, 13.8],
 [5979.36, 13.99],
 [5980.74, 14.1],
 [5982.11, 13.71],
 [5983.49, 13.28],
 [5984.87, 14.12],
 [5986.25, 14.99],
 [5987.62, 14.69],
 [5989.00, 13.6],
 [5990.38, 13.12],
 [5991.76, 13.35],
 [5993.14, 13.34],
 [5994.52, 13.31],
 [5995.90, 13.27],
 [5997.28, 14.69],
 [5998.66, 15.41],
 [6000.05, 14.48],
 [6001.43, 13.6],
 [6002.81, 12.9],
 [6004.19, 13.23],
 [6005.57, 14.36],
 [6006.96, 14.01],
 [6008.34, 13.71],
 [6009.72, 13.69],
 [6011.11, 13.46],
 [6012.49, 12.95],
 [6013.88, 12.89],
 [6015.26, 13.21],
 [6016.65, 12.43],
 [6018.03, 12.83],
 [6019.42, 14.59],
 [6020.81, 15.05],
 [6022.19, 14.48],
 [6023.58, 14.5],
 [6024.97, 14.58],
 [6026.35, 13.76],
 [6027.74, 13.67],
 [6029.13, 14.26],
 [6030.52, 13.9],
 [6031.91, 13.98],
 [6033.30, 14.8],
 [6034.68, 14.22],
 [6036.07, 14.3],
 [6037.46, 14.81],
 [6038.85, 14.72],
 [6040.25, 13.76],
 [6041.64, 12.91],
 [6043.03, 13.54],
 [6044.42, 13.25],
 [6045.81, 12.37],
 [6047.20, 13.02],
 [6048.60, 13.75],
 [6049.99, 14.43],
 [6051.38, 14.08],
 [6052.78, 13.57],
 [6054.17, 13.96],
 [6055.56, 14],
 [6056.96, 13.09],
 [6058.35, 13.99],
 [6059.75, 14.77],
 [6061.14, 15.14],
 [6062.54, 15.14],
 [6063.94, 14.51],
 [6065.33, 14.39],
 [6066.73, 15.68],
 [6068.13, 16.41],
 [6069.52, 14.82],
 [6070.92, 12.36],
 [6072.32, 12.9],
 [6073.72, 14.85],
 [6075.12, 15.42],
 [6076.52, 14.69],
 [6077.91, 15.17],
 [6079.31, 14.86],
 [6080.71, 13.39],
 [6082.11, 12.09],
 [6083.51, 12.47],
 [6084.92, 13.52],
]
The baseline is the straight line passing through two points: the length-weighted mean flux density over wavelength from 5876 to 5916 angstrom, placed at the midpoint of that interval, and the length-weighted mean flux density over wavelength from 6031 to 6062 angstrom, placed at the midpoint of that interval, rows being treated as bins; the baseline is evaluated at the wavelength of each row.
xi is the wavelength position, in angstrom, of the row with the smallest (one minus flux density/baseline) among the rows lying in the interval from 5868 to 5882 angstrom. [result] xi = 5872.93 angstrom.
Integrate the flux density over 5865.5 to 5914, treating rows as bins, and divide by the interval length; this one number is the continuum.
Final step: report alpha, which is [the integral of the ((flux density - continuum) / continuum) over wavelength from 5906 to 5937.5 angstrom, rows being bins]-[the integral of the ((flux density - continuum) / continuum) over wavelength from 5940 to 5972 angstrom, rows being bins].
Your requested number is 0.0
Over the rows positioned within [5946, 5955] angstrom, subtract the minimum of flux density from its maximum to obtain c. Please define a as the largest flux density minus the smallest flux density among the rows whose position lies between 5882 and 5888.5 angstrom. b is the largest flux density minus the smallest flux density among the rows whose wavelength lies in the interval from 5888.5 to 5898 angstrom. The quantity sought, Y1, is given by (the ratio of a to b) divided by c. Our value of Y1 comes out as 0.5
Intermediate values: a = 3.9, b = 3.2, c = 2.5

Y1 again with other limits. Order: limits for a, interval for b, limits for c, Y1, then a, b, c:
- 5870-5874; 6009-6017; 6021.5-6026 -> 14.0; 1.8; 1.3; 0.1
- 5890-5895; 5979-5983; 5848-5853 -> 9.1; 1.3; 0.4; 0.4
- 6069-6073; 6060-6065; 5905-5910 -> 2.2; 2.5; 0.6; 1.8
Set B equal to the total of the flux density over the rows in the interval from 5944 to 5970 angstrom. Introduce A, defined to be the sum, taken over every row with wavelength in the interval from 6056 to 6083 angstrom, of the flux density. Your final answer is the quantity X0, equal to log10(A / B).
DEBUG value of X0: 0.043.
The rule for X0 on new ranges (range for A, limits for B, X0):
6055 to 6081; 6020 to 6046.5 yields 0.014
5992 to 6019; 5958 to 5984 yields 0.007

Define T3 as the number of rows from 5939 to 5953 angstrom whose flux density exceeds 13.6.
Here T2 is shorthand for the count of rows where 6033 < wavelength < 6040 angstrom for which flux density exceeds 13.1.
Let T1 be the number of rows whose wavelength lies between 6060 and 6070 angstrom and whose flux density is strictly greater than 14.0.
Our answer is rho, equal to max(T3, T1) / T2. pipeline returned 1.60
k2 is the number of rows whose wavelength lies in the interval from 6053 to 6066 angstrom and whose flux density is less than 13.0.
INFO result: 0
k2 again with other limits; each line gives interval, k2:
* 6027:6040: 0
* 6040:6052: 2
